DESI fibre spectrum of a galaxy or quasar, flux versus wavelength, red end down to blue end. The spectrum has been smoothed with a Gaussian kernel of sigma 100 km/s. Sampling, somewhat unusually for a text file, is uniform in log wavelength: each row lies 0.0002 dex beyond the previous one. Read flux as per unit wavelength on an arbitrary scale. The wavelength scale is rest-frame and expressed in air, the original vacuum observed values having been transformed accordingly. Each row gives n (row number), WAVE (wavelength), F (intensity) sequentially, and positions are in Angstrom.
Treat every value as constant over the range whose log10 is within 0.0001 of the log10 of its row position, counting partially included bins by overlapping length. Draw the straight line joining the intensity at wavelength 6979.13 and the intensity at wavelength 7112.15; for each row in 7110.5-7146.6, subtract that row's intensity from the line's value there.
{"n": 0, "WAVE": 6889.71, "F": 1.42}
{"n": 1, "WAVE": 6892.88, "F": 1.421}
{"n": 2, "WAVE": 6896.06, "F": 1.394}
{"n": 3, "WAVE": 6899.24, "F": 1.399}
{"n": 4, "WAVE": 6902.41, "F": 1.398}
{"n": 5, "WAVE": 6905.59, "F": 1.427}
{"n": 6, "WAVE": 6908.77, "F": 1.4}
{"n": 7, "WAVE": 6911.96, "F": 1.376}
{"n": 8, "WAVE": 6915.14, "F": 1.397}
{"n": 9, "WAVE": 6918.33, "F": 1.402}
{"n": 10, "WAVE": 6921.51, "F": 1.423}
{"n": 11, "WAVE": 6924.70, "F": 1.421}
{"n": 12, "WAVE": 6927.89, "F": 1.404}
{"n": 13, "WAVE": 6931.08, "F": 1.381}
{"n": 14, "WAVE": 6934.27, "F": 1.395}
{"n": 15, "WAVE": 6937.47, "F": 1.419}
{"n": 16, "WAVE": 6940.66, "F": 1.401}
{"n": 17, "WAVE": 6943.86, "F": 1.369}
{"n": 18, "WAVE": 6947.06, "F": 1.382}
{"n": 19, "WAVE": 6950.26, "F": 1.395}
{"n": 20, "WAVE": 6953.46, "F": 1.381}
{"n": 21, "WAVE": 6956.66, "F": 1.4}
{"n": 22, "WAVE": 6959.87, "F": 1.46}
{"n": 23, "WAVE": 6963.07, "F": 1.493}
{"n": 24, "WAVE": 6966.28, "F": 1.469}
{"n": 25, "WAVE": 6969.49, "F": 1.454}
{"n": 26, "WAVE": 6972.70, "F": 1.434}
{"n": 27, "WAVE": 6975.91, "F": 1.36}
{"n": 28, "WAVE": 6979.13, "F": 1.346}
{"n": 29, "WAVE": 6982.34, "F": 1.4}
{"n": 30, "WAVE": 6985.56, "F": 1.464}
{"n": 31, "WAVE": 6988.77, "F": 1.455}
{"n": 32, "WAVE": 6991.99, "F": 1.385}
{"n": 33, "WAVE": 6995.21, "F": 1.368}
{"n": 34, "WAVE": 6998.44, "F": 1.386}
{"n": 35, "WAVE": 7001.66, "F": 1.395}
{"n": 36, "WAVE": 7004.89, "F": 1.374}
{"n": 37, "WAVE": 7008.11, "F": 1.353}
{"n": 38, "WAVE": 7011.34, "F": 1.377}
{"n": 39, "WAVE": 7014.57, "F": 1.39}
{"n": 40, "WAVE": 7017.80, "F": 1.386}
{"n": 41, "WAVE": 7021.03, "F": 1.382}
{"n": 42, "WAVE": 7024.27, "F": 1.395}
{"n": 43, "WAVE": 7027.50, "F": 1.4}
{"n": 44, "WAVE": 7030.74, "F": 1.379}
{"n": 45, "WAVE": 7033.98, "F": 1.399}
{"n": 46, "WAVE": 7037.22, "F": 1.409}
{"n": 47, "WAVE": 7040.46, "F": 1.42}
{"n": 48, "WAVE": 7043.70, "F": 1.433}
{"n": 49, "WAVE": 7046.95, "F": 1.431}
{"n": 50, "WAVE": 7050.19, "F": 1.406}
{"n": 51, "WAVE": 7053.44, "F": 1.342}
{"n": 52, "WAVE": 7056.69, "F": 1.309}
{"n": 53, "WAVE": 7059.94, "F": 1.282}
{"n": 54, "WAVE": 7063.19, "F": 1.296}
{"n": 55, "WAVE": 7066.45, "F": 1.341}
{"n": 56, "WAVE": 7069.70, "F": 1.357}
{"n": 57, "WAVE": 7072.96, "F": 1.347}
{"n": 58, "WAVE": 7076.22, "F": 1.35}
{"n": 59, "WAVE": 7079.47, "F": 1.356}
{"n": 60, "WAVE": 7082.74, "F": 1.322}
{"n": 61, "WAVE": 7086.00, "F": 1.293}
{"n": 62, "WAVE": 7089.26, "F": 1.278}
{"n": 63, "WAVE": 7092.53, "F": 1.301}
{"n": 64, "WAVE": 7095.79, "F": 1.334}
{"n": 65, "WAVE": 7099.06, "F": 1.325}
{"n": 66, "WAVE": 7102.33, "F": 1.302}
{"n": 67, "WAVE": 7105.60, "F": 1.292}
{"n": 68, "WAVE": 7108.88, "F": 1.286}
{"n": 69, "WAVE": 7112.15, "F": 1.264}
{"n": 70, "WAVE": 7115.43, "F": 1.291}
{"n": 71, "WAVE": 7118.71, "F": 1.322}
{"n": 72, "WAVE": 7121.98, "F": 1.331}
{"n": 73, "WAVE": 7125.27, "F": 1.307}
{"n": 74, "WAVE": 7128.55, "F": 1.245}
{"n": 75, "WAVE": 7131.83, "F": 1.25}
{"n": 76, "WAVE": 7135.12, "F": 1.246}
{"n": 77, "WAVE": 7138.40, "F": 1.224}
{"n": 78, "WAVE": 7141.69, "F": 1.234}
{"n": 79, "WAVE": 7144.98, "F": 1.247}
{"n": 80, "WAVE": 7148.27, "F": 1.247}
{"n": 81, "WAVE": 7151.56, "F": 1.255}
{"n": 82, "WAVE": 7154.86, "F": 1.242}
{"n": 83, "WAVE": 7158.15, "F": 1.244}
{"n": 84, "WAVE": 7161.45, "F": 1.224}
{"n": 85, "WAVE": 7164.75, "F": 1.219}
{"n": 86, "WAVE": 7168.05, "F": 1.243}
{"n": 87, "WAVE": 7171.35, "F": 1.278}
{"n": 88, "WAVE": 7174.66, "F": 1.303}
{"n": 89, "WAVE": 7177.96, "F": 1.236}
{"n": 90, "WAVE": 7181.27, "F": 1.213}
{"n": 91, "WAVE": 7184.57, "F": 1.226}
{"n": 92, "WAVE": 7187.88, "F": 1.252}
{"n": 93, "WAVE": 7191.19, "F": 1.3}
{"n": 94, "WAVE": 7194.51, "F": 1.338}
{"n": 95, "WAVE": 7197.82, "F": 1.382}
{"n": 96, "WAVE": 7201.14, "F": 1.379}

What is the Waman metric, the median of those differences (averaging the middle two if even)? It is 0.00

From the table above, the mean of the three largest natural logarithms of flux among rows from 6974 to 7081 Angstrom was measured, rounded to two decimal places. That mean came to 0.37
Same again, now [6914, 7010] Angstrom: 0.39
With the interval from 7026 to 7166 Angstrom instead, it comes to 0.36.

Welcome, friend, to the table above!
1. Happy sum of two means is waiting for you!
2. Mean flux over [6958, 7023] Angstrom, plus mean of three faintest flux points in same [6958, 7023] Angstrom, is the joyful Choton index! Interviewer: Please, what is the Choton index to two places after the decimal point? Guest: 2.76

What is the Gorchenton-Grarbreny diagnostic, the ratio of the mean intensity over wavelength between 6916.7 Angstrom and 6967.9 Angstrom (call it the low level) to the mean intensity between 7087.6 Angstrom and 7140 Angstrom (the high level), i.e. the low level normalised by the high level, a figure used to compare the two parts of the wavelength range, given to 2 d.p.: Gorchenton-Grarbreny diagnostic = 1.10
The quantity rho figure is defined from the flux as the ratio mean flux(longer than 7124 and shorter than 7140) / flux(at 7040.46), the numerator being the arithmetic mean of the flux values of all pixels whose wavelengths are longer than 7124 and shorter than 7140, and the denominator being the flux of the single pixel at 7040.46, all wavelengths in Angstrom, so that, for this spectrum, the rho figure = 0.88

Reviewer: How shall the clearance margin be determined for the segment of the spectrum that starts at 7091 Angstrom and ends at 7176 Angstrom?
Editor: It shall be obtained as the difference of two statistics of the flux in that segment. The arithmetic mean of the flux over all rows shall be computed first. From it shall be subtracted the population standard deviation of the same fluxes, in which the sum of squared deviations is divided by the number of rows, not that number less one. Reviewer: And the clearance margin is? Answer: 1.24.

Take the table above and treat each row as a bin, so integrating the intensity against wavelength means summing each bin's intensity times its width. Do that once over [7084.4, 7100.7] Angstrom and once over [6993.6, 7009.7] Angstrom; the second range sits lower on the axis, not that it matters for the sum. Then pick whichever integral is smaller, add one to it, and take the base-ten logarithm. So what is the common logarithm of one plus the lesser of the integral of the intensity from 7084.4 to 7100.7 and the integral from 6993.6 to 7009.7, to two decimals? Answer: 1.35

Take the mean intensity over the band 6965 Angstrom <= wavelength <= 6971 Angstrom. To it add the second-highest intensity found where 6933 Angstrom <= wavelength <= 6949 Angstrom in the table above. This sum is 2.86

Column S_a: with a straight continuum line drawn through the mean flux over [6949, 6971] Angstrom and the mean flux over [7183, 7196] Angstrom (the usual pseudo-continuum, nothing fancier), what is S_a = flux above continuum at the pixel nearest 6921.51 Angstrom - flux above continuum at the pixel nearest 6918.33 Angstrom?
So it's 0.023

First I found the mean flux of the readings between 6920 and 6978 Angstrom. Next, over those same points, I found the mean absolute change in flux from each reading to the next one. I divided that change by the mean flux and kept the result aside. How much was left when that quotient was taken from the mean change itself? 0.0071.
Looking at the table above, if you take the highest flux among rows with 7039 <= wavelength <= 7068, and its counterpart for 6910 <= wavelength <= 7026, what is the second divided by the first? 1.04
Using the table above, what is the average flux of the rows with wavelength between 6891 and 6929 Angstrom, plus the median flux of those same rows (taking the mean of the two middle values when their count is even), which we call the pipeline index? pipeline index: 2.81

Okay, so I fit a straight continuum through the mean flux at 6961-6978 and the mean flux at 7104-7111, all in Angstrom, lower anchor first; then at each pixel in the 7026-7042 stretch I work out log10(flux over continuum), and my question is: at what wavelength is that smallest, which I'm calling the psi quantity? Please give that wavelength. 7030.74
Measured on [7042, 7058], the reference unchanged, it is 7056.69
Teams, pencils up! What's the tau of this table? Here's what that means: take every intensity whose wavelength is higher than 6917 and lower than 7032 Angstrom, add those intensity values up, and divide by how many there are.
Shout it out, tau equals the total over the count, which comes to 1.40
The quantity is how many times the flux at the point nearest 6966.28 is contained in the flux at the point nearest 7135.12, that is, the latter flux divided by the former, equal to 0.85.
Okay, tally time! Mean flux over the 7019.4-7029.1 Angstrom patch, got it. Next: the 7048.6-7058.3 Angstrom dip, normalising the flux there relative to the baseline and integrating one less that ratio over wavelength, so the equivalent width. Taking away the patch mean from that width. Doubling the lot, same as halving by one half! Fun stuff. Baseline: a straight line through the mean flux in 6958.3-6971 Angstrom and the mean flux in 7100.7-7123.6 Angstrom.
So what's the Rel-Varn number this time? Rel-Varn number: -2.58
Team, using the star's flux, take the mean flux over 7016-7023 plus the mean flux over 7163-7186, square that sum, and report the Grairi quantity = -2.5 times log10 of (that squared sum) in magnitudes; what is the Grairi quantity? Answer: -2.10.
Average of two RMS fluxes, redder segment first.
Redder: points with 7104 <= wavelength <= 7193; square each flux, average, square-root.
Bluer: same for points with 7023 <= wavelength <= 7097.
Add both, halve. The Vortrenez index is 1.31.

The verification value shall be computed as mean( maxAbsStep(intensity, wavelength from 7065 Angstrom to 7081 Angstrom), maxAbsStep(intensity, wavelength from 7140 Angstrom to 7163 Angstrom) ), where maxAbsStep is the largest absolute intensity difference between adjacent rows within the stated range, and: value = 0.018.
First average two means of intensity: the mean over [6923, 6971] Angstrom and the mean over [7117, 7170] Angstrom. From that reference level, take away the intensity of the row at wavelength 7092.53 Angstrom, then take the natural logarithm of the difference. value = -3.4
